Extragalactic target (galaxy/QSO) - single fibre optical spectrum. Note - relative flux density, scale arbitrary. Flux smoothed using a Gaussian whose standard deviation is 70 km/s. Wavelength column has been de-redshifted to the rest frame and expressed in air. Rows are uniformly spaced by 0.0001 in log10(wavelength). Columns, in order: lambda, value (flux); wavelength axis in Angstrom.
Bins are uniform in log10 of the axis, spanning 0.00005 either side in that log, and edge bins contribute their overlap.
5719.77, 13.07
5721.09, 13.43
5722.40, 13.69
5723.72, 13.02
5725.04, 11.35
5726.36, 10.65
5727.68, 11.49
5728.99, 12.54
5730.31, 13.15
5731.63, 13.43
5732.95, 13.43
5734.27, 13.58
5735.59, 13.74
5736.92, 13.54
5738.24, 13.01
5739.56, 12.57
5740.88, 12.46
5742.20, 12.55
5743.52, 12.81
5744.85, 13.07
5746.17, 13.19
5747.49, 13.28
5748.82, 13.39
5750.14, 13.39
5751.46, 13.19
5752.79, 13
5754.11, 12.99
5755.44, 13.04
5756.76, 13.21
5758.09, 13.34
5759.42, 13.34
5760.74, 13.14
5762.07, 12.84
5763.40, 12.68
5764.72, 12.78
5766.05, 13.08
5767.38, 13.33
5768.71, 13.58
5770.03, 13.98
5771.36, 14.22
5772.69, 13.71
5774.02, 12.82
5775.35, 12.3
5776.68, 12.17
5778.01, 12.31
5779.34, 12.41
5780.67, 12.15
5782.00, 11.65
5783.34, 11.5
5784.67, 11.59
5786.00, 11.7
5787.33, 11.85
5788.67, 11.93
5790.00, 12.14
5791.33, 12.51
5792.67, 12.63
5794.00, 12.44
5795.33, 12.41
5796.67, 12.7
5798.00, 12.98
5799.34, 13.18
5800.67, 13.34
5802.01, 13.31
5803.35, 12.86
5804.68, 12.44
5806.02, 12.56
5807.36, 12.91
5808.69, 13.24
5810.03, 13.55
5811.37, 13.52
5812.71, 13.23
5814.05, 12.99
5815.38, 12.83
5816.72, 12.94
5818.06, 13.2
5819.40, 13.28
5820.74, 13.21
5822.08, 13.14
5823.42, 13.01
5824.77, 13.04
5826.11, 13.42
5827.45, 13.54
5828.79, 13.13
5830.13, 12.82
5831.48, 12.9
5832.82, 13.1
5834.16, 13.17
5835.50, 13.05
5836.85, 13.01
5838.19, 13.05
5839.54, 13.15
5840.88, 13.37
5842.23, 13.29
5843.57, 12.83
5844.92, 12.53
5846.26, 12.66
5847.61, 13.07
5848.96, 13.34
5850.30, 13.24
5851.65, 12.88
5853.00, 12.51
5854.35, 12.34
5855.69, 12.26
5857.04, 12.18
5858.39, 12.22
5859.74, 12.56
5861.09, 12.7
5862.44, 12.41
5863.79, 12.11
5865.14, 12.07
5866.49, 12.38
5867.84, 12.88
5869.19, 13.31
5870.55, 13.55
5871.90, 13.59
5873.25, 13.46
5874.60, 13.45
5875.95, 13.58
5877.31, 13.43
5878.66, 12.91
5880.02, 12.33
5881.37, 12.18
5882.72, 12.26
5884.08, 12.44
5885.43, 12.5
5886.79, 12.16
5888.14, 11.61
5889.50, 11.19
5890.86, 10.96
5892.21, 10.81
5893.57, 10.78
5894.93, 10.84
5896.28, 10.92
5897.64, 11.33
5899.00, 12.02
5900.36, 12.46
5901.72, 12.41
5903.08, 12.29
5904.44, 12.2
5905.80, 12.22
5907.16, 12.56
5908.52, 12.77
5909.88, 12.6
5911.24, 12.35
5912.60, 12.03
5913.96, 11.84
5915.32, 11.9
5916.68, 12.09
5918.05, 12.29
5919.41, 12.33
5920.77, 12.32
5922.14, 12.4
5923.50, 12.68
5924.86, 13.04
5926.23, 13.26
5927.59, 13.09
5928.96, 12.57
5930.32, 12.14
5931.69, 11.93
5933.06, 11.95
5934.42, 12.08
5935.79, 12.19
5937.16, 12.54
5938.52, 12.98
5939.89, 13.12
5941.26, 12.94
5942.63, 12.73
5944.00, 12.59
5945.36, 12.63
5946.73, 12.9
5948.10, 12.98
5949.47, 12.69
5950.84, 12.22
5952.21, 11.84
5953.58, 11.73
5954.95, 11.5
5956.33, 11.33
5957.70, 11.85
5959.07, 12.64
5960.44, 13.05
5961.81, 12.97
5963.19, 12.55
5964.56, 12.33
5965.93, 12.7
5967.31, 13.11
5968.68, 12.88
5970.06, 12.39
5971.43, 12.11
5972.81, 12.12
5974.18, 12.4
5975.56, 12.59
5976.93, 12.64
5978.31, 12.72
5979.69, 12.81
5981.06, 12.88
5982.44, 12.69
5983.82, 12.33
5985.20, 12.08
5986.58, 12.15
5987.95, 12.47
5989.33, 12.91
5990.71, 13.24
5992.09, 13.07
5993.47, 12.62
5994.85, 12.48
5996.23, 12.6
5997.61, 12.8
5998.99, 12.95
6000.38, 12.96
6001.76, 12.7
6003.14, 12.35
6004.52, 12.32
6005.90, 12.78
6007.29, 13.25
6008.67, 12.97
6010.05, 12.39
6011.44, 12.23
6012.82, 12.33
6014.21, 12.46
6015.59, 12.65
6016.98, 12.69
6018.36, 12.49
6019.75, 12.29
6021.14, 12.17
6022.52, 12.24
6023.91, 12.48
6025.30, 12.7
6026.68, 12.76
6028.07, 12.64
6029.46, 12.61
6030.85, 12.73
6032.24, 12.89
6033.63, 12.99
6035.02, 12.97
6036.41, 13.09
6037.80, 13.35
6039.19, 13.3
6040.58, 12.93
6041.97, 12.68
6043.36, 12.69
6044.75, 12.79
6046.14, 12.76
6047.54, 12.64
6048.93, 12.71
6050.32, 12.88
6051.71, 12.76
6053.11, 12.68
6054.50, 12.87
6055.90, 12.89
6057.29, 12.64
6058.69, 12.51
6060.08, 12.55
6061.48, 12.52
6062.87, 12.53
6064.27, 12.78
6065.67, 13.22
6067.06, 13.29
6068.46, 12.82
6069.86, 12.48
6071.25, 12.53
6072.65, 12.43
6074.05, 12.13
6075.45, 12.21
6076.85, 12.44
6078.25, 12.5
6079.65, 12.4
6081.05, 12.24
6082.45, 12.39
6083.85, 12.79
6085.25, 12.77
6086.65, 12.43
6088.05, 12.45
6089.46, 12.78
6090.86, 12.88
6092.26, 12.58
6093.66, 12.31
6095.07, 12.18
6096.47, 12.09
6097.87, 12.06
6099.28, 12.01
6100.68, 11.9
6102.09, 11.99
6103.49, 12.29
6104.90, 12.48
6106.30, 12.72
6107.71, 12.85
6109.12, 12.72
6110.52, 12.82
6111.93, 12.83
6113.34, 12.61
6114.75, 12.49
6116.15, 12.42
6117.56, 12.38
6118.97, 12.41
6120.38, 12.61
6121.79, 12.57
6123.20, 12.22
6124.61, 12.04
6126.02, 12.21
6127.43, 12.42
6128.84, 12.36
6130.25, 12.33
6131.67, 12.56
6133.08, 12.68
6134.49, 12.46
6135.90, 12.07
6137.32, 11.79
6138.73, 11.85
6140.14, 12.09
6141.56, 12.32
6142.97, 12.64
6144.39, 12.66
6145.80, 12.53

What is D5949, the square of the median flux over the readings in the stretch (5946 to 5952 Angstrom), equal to 164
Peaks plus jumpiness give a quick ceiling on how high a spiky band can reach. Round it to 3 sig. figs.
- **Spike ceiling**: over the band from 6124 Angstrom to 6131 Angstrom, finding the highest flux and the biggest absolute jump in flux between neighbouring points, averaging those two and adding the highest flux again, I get 18.7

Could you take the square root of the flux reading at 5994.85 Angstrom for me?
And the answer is 3.53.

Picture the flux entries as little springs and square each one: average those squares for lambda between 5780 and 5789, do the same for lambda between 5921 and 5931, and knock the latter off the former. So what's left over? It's -24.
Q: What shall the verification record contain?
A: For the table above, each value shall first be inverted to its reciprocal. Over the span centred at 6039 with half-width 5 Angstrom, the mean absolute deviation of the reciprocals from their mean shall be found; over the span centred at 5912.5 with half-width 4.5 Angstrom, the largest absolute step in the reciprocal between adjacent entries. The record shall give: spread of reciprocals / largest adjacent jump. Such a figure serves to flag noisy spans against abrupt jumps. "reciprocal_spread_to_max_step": 0.58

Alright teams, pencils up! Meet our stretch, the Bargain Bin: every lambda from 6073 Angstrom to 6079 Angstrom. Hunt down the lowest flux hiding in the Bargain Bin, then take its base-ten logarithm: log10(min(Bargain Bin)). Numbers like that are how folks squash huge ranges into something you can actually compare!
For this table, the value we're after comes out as 1.08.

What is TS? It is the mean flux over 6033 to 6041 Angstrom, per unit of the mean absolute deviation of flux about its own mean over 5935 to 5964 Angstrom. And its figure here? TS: 30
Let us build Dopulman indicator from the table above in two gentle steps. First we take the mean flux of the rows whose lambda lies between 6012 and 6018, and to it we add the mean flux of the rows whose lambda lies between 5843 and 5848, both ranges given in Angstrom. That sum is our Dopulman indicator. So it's 25.3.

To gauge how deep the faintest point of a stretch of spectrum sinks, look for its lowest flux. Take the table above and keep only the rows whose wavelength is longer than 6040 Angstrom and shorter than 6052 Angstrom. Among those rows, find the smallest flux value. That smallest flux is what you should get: 12.64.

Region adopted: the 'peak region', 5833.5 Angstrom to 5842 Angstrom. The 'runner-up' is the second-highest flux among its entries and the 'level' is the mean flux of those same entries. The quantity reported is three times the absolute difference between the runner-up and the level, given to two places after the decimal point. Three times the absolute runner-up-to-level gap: 0.11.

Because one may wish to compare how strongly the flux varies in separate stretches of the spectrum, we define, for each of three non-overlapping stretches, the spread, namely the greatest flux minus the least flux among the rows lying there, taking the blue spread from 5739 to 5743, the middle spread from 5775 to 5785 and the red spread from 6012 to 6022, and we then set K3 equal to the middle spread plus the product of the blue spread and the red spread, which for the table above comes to 0.97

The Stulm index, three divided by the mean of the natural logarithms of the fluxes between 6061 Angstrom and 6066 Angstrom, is 1.18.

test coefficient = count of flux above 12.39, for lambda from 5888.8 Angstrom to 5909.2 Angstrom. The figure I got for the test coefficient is 4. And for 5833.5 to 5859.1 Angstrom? 15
